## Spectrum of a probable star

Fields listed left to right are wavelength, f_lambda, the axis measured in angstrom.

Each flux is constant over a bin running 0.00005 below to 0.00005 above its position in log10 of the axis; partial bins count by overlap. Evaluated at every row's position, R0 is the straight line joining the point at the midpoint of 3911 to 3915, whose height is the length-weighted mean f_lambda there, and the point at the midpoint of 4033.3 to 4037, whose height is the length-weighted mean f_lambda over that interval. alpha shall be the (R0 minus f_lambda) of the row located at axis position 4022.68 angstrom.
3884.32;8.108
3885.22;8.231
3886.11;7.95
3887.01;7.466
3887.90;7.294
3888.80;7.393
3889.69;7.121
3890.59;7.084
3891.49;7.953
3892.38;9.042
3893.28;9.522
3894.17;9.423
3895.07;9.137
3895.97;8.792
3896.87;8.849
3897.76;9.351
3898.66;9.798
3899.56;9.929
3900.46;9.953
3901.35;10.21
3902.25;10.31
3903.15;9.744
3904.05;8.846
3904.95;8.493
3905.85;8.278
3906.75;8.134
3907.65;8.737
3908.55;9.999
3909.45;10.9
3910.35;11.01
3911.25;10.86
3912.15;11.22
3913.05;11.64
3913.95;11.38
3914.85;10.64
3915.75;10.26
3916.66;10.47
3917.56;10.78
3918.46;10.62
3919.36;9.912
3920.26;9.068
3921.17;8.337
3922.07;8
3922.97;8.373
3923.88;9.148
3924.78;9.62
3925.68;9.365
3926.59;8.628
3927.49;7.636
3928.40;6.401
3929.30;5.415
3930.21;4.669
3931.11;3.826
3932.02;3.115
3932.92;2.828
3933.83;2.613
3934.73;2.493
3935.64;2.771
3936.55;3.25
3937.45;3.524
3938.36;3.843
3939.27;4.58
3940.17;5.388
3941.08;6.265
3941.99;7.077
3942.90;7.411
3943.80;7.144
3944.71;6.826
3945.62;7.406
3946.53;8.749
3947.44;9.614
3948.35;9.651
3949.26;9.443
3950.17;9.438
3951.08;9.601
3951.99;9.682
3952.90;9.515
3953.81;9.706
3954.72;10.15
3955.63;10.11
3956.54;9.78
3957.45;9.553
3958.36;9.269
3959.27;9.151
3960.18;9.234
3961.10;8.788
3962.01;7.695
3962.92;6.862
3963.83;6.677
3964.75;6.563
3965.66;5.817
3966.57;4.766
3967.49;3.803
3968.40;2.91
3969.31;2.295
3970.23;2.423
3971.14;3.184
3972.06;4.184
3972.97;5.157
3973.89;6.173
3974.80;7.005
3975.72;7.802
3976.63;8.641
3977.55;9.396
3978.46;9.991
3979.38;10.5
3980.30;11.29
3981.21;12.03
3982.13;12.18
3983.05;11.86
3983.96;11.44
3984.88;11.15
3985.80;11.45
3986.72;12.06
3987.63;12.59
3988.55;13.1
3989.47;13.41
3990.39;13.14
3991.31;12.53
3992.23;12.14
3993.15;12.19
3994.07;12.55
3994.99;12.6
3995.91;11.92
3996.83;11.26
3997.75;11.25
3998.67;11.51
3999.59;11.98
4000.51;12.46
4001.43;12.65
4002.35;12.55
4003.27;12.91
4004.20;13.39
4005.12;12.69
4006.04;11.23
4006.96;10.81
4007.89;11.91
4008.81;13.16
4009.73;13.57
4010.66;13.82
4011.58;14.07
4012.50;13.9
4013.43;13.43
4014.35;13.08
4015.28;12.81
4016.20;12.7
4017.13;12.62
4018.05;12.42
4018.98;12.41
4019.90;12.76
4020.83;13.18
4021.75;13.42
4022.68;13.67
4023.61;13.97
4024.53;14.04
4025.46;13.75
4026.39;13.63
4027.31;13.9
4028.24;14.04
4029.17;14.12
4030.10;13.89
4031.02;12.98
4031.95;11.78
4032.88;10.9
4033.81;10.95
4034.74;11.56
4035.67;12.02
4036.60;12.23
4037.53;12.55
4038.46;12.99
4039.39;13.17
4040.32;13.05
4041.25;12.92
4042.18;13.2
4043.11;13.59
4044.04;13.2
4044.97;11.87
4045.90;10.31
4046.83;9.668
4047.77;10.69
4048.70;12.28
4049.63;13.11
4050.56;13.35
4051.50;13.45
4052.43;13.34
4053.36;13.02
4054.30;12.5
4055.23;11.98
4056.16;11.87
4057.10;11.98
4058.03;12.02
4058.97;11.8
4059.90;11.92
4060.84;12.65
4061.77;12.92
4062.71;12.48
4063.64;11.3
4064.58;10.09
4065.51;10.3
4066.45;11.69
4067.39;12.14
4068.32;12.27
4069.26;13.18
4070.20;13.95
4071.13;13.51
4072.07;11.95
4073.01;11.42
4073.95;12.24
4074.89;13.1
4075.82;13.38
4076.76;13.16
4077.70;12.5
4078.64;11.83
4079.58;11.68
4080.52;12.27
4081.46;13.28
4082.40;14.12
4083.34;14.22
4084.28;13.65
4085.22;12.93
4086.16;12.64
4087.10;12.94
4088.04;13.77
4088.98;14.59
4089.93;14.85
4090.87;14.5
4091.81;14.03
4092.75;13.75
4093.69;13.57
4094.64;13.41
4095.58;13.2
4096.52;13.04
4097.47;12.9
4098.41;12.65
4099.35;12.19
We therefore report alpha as -2.1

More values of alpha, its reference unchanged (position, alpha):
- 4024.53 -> -2.4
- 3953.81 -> 1.7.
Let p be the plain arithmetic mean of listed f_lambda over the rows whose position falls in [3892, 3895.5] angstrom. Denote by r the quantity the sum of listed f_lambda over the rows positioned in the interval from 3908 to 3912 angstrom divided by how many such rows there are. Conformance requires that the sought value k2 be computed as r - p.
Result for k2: 1.4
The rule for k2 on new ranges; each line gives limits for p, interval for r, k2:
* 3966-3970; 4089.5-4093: 10.8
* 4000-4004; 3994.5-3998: -0.9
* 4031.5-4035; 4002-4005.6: 1.6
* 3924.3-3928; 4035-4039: 3.6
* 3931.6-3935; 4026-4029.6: 11.2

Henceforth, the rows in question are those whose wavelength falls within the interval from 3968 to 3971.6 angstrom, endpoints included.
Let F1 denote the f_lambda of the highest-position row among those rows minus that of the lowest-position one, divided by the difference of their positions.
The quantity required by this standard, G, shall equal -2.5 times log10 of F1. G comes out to 2.5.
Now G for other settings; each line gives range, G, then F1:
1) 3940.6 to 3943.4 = 0.5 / 0.63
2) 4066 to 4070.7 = 0.5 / 0.60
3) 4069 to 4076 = 3.8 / 0.03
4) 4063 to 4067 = 2.1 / 0.14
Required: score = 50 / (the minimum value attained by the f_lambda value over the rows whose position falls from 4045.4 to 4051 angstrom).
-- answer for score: 5.2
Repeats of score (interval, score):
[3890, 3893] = 7.1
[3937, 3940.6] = 14.2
